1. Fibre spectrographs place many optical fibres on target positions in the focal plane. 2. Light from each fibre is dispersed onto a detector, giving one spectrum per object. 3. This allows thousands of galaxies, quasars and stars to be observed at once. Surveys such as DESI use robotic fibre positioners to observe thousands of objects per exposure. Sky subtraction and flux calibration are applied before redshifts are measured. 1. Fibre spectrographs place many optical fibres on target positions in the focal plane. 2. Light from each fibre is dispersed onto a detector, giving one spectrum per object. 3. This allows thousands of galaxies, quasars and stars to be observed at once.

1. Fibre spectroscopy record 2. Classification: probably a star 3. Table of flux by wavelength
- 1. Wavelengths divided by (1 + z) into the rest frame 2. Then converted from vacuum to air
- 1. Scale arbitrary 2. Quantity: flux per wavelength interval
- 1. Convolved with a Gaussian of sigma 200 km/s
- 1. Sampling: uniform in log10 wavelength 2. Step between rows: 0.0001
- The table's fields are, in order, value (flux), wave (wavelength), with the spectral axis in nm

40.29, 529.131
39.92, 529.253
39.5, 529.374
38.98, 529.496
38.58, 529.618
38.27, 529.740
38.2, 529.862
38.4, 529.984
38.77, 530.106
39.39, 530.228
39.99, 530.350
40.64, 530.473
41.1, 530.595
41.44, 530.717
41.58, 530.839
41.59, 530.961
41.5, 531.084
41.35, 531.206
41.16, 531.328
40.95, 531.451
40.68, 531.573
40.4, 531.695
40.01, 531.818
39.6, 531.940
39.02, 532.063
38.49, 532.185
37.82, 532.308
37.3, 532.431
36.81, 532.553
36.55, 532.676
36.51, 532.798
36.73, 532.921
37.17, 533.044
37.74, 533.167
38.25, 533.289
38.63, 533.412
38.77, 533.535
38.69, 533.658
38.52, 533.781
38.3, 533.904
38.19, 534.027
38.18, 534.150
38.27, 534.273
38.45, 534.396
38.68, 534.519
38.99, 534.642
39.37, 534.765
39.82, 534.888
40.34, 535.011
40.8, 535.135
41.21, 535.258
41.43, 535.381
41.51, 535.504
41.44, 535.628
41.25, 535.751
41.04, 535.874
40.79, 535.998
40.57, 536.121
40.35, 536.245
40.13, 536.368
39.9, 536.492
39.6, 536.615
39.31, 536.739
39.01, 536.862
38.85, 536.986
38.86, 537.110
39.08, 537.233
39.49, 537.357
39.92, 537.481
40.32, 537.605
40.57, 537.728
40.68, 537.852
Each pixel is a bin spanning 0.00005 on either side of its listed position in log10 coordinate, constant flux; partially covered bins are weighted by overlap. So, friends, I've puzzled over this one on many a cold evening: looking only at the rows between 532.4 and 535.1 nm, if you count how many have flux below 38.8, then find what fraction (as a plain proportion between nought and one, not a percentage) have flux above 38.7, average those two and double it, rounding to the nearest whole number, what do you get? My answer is 18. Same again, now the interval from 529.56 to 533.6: 18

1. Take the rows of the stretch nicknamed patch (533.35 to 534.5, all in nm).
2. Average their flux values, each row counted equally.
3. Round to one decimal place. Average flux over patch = 38.4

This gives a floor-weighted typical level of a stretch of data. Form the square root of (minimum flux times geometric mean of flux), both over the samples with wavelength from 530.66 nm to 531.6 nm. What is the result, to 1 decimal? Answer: 41.0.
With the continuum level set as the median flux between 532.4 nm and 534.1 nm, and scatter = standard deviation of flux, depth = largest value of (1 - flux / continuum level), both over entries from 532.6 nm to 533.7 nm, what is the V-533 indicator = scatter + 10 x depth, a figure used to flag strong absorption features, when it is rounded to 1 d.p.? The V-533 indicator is 1.3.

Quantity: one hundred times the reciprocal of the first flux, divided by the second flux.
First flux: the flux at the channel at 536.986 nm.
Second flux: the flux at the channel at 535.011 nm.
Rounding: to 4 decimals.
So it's 0.0638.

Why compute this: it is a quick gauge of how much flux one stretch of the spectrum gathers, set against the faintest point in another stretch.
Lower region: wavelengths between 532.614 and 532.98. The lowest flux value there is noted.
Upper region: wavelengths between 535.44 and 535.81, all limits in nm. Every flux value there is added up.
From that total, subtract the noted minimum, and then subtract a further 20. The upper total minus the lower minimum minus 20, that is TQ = 67.7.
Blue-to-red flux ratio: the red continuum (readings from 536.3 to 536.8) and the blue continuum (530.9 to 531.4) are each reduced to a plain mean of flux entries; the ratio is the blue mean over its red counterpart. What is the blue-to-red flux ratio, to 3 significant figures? 1.04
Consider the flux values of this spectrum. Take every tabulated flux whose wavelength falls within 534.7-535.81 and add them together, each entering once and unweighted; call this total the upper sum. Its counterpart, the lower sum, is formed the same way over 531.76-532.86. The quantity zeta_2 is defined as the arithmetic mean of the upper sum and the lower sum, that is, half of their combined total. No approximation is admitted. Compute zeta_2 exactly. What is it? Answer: 355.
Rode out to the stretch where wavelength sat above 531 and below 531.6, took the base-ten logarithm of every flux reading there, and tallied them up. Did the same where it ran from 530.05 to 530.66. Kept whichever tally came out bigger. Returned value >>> 8.07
